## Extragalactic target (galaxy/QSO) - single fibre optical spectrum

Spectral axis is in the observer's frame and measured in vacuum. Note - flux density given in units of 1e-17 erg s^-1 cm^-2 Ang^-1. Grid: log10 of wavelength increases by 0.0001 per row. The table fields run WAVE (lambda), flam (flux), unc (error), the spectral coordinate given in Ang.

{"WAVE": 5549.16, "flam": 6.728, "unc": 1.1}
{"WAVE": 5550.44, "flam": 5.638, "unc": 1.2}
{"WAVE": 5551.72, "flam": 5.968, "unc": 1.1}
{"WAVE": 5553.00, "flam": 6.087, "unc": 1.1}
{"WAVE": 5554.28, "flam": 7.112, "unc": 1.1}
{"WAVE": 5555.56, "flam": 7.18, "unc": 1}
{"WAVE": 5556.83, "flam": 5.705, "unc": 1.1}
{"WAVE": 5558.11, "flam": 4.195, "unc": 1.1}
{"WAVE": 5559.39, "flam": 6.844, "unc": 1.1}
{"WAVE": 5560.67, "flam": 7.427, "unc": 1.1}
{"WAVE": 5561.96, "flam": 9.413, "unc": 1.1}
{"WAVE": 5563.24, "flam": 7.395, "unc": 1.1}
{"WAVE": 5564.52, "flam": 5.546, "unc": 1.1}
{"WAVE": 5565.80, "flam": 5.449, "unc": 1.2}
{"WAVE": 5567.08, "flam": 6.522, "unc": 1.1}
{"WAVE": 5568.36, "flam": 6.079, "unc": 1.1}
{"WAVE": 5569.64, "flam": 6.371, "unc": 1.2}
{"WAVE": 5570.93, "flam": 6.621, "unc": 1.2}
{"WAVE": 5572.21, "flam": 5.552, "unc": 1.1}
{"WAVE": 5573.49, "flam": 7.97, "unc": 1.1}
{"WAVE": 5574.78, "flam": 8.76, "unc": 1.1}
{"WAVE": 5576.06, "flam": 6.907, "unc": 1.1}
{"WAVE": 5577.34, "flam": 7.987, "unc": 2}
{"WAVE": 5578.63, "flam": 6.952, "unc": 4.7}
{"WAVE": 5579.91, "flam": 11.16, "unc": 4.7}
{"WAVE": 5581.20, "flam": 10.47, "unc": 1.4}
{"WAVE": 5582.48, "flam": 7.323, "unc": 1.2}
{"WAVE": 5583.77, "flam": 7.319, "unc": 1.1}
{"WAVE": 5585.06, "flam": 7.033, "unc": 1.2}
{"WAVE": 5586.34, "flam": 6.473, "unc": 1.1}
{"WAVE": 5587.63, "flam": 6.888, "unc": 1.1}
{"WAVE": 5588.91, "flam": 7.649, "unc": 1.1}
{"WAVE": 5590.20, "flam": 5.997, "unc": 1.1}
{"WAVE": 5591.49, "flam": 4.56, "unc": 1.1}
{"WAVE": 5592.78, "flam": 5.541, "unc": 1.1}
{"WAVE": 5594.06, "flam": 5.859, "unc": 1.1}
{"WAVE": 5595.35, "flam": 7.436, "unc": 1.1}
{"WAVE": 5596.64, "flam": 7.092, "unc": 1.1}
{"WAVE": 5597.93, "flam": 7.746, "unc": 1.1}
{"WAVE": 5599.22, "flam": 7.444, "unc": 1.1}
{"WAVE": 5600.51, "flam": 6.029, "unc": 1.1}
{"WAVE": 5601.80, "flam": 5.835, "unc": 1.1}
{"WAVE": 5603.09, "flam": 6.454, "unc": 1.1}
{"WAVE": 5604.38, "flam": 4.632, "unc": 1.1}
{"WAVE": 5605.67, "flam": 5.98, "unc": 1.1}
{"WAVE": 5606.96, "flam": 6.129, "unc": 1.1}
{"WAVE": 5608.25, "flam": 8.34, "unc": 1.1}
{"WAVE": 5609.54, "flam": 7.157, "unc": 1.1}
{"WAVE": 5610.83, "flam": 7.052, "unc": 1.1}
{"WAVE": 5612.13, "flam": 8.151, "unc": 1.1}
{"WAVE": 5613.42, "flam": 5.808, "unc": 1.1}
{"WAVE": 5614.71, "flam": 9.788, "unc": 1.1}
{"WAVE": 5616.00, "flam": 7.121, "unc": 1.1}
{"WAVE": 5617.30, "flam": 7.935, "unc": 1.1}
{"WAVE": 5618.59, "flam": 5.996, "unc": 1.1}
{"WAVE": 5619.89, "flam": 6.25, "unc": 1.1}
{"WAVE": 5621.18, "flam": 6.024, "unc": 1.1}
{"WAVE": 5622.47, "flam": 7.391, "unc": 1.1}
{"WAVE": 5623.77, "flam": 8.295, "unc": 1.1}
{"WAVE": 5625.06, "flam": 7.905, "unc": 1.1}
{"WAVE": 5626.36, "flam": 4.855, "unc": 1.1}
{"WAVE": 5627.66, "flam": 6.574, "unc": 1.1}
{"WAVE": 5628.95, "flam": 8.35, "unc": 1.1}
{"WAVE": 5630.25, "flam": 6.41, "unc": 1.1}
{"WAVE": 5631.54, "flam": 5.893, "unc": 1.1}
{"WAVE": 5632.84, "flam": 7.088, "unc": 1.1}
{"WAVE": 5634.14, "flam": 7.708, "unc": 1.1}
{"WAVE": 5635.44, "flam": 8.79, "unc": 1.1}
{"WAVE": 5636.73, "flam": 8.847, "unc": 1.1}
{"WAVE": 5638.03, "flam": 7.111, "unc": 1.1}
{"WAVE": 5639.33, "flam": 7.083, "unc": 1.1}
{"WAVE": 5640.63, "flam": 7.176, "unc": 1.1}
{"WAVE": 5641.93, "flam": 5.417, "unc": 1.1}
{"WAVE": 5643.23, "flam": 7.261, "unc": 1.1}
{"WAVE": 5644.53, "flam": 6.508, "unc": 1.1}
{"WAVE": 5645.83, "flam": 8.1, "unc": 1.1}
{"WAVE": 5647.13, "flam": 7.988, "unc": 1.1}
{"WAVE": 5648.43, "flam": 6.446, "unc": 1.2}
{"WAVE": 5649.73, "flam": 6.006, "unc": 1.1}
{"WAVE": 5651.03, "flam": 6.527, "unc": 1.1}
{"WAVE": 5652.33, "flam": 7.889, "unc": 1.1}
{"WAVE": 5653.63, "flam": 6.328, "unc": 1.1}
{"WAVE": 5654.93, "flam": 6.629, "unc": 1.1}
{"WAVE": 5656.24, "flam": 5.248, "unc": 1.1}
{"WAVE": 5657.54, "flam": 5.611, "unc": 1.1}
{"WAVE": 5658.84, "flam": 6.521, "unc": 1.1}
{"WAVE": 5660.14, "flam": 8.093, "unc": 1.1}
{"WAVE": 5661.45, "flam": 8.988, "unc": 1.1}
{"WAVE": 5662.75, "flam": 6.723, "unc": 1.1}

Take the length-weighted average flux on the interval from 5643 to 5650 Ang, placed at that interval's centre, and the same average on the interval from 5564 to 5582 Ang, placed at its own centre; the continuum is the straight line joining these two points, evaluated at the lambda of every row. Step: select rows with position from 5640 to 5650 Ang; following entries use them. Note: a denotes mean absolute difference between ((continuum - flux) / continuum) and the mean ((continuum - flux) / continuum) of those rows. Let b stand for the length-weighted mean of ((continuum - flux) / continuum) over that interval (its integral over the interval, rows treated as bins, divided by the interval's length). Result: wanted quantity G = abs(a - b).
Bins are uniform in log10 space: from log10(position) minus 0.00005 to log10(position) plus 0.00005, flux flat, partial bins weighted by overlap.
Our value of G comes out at 0.079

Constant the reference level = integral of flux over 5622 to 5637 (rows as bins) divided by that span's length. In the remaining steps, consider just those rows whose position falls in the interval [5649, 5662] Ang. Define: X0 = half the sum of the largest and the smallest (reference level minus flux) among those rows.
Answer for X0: 0.2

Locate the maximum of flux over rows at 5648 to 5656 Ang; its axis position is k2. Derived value 5652.33 Ang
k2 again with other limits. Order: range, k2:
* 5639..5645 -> 5643.23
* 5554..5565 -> 5561.96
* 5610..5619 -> 5614.71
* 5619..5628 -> 5623.77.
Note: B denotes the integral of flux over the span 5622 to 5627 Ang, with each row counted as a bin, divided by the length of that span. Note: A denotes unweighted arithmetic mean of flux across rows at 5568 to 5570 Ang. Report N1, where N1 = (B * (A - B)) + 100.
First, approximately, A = 6.2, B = 7.1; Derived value 94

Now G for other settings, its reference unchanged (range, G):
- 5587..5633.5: 0.070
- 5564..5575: 0.005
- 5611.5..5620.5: 0.173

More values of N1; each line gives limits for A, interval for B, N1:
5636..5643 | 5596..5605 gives 104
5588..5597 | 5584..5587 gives 96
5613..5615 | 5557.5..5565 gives 107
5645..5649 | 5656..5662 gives 104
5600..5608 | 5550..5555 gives 98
